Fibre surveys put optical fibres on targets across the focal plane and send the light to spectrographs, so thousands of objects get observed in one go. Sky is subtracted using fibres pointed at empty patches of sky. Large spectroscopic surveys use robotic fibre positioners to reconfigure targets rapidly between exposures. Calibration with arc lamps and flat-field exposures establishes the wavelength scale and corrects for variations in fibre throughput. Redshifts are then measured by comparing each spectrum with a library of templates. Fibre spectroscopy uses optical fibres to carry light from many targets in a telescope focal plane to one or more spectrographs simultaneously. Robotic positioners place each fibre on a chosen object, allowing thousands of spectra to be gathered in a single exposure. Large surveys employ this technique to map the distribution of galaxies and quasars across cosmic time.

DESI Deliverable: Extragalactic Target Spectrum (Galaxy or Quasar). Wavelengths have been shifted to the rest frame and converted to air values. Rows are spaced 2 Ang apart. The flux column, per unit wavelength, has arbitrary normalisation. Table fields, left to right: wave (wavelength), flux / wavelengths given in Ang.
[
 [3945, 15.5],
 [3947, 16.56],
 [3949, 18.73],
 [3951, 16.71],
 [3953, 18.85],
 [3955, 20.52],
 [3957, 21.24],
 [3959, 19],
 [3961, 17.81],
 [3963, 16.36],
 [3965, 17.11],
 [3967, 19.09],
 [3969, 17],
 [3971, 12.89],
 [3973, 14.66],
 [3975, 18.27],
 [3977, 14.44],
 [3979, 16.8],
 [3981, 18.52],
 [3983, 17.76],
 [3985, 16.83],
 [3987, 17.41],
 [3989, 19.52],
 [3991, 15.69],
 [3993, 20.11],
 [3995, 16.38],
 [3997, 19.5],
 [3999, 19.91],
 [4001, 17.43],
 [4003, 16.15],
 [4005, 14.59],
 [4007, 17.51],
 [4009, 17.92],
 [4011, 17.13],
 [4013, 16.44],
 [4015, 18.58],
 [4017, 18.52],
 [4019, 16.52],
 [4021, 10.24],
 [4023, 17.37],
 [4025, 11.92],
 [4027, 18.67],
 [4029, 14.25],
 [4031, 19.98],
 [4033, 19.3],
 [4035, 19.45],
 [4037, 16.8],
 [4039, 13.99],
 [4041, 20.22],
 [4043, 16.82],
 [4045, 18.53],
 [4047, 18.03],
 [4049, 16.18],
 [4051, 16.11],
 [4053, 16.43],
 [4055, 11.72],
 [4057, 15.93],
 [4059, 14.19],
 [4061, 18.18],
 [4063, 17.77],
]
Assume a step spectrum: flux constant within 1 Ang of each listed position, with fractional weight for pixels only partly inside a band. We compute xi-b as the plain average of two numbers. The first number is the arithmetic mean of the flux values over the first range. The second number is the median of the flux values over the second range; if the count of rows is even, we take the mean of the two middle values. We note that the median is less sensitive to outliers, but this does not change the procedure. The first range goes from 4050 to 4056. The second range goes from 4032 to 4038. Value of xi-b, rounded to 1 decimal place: 17.0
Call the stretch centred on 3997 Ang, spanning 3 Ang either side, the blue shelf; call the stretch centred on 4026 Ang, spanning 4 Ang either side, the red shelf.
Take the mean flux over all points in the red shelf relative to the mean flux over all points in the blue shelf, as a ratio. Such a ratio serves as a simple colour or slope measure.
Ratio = 0.84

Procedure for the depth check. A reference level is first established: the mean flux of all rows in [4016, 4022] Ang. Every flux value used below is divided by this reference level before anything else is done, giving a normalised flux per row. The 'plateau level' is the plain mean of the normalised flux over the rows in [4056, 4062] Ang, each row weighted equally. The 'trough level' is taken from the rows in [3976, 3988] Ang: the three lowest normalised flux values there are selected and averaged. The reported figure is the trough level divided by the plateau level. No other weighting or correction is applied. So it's 1.00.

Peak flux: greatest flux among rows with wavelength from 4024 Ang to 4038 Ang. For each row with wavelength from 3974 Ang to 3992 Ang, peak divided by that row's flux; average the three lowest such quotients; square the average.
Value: 1.13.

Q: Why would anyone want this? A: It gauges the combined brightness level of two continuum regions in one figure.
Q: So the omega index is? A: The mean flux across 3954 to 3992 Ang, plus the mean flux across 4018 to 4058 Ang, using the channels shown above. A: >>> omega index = 33.8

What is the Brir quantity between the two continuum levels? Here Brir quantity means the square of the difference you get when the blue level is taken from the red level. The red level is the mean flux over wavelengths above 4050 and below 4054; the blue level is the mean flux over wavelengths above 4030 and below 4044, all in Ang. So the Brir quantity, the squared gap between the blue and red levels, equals 3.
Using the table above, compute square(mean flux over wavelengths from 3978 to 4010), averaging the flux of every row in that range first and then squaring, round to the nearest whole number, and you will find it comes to 311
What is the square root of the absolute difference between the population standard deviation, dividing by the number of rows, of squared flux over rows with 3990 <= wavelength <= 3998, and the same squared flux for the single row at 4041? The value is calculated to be 18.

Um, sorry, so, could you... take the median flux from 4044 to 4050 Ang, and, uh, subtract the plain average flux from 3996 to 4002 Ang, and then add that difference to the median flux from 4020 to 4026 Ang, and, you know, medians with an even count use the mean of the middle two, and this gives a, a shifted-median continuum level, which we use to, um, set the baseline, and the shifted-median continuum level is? 11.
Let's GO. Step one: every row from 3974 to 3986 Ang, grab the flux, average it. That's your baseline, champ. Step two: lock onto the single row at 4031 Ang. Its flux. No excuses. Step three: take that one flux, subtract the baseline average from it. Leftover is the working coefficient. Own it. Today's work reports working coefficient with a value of 2.9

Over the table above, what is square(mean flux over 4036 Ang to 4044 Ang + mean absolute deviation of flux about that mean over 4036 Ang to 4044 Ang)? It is 346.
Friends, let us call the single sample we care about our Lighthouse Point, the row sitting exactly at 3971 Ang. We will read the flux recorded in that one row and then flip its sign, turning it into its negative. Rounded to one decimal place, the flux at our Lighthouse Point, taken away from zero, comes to -12.9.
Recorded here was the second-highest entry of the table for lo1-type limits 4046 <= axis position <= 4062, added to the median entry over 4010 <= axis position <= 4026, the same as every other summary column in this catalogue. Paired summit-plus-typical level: 34.9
